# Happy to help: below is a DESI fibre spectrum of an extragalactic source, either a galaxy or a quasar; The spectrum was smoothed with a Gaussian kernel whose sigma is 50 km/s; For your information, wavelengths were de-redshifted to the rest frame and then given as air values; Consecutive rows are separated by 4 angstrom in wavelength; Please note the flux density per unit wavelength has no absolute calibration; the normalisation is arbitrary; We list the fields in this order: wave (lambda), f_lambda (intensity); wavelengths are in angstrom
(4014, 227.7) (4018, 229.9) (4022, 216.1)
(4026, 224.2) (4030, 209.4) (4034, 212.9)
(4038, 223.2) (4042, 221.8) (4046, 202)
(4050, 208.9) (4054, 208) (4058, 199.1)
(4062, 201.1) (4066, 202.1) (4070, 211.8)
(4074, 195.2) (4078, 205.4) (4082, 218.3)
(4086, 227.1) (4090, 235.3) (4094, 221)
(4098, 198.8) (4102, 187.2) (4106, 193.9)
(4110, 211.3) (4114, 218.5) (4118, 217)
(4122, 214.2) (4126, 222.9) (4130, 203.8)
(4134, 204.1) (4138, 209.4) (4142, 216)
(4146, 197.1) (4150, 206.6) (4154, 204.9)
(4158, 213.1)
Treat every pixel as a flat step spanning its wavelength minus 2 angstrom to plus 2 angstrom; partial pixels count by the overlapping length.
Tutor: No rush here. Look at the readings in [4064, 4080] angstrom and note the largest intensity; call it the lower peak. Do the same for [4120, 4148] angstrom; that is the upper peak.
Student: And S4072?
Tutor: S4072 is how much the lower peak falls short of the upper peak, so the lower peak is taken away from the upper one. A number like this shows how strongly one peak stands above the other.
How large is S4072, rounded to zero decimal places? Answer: 11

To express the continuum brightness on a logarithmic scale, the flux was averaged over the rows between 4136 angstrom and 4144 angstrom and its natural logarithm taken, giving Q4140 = 5.36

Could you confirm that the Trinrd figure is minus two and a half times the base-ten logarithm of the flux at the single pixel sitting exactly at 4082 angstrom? -5.85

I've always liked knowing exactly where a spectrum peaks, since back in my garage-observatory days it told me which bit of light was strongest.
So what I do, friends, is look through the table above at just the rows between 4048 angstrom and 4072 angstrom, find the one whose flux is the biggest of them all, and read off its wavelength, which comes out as 4070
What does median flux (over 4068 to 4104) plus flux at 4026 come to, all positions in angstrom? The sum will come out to 436.0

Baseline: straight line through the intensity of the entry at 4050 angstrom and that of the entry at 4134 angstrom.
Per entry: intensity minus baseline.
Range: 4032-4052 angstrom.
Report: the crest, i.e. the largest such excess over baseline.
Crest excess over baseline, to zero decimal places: 14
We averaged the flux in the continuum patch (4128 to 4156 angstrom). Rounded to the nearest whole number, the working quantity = 206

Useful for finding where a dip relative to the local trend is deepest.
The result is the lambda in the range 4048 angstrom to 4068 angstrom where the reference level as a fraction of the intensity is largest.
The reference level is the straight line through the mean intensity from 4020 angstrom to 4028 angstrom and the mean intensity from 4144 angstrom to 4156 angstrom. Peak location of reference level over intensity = 4058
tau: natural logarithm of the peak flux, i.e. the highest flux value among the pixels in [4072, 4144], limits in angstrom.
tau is 5.461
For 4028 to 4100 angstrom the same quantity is 5.461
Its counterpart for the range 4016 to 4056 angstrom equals 5.438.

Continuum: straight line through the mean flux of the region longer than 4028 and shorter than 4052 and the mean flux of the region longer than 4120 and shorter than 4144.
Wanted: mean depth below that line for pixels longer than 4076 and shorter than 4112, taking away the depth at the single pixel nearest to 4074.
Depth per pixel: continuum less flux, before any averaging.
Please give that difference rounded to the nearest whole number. -16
